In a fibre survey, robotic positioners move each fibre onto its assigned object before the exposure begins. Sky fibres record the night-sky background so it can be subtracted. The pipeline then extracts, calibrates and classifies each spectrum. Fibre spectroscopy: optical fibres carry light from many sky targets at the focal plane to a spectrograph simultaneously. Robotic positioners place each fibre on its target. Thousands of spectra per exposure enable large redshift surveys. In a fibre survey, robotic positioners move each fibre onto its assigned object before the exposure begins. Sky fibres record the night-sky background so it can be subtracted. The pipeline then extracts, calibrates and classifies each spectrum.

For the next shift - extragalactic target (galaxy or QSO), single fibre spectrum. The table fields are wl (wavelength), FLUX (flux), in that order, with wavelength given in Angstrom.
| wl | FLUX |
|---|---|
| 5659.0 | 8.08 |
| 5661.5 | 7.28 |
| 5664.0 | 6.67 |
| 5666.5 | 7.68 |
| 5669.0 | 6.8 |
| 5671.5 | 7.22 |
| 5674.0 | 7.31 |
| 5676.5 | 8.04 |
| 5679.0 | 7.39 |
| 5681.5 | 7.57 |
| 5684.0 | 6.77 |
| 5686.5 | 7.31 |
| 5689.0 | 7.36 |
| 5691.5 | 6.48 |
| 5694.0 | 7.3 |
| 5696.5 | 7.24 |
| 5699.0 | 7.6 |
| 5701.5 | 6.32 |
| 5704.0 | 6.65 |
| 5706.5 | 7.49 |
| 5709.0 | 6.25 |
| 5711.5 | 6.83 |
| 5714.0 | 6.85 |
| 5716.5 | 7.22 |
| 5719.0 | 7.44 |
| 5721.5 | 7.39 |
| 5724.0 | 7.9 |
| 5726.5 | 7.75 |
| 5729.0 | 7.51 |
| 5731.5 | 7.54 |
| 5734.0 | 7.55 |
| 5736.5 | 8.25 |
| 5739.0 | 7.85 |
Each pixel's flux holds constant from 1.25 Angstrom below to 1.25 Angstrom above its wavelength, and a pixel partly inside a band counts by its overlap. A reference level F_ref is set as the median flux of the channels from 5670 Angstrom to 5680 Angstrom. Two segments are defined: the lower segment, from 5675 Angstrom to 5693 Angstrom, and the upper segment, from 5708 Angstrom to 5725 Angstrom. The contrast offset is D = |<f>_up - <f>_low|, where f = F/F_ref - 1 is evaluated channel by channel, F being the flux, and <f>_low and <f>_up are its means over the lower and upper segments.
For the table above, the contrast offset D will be 0.020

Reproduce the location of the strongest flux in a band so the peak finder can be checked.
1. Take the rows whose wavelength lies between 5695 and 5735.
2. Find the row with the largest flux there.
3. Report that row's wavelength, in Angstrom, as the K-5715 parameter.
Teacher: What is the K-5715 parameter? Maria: 5724.0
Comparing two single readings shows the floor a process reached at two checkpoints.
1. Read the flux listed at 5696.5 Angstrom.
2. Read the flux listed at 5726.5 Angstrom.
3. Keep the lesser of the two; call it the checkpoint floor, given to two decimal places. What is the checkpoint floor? 7.24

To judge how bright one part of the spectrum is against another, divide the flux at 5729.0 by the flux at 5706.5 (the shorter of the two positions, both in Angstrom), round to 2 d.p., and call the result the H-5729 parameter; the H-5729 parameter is 1.00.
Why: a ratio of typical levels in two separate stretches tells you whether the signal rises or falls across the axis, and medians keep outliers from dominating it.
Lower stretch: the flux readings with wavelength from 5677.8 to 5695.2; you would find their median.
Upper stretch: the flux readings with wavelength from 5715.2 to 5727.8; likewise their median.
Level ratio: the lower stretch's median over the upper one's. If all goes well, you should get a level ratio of 0.98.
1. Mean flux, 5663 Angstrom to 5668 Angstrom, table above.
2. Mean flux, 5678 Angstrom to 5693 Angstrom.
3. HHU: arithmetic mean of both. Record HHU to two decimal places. 7.16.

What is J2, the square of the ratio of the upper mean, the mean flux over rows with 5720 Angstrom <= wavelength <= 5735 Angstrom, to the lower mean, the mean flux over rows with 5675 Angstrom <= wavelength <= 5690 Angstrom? 1.05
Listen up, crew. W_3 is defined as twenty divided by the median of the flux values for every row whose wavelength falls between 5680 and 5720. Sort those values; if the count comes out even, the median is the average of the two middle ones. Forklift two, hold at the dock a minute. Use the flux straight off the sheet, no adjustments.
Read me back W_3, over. 2.77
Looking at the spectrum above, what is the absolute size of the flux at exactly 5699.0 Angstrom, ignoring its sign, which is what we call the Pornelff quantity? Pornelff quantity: 7.60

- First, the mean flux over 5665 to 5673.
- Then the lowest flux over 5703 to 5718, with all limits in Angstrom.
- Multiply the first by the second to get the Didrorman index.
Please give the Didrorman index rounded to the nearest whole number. 45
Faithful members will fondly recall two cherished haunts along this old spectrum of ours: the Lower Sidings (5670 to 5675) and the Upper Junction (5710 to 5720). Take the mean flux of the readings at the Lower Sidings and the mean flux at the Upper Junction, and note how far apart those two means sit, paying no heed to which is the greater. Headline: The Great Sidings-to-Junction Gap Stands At 0.18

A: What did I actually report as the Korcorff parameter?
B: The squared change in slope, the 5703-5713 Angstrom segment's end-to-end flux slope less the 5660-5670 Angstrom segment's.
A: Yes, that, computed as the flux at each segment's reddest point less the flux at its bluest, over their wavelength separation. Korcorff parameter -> 0.0077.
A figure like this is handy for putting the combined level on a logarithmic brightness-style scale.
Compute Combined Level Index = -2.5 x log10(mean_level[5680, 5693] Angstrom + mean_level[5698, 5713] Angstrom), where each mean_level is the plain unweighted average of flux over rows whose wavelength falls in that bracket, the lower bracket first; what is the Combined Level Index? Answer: -2.86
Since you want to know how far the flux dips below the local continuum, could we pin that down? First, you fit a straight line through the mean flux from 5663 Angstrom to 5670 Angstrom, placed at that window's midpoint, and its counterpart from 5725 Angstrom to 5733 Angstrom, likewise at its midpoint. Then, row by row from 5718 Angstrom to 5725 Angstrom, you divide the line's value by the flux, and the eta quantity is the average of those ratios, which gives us 1.00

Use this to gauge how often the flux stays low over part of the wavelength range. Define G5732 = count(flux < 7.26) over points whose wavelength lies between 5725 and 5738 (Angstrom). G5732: 0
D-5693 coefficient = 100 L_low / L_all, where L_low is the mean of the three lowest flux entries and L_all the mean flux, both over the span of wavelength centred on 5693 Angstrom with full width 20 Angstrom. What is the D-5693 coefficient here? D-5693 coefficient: 93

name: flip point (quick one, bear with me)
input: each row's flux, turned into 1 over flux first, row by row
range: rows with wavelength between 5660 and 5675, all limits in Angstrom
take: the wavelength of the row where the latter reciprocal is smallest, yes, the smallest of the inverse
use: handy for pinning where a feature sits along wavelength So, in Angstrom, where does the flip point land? 5666.5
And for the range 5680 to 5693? 5681.5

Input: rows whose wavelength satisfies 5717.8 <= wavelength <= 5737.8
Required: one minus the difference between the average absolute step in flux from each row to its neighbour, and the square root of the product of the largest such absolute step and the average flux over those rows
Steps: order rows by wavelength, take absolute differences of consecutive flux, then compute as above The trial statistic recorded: 3.08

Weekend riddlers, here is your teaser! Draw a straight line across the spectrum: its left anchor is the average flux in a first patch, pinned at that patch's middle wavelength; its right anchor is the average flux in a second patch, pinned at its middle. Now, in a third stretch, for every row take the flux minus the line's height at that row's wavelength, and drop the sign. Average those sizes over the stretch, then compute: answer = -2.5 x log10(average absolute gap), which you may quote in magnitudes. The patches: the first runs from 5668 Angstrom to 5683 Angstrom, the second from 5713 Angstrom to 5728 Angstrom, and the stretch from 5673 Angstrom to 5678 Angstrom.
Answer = 1.1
